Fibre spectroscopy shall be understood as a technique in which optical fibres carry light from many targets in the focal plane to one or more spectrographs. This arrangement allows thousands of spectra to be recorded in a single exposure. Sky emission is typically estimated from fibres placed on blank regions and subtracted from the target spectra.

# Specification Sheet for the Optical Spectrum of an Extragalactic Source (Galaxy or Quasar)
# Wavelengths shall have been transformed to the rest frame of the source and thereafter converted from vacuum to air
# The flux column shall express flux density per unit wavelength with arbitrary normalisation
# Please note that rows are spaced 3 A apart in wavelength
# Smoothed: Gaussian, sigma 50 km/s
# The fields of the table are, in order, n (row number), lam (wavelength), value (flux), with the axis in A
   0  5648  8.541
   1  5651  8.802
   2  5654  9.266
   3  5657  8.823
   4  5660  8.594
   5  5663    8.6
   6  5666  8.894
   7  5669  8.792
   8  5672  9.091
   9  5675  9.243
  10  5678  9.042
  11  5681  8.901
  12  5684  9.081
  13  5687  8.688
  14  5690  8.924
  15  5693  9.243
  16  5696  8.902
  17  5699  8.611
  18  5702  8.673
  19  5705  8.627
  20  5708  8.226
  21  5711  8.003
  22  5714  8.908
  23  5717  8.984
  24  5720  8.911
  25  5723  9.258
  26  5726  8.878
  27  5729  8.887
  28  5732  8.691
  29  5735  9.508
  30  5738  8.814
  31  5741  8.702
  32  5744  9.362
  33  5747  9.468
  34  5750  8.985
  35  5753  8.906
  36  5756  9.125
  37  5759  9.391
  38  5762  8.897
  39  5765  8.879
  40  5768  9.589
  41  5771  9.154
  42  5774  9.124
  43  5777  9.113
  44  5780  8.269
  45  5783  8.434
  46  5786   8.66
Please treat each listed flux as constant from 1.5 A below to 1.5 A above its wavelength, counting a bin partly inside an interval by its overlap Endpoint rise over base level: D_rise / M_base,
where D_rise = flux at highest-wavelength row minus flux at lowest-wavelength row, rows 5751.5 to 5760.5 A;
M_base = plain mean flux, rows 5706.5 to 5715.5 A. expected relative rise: 0.06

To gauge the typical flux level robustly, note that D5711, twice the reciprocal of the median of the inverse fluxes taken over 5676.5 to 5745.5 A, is 17.8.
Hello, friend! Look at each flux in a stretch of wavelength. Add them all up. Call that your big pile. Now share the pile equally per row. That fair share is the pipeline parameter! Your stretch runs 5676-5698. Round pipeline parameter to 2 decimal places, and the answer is 8.97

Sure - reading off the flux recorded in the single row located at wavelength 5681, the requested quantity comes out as 8.901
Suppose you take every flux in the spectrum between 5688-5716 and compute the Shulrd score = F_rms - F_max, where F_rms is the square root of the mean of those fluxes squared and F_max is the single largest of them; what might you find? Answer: -0.56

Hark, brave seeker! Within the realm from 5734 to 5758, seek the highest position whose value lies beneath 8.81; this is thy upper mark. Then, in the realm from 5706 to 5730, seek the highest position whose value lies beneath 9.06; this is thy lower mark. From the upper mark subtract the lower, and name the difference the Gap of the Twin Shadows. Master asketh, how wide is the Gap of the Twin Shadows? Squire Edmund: 12 A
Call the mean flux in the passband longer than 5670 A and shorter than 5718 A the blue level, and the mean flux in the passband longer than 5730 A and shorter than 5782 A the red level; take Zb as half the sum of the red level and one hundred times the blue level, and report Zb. 446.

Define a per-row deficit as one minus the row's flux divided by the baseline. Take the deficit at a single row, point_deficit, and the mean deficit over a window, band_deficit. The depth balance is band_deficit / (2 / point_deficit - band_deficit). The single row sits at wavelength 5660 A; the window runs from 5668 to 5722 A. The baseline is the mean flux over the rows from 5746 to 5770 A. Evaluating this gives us 0.0011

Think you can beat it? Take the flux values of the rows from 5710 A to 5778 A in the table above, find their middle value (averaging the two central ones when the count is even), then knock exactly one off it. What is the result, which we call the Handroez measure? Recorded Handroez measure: 7.98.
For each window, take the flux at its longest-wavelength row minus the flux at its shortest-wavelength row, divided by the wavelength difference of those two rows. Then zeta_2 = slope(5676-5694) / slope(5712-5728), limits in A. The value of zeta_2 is -5.4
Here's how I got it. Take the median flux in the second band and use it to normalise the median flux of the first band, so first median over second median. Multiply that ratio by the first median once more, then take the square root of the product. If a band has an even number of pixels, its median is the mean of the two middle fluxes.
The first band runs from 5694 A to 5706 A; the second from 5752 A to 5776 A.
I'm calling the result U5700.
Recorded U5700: 2.86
